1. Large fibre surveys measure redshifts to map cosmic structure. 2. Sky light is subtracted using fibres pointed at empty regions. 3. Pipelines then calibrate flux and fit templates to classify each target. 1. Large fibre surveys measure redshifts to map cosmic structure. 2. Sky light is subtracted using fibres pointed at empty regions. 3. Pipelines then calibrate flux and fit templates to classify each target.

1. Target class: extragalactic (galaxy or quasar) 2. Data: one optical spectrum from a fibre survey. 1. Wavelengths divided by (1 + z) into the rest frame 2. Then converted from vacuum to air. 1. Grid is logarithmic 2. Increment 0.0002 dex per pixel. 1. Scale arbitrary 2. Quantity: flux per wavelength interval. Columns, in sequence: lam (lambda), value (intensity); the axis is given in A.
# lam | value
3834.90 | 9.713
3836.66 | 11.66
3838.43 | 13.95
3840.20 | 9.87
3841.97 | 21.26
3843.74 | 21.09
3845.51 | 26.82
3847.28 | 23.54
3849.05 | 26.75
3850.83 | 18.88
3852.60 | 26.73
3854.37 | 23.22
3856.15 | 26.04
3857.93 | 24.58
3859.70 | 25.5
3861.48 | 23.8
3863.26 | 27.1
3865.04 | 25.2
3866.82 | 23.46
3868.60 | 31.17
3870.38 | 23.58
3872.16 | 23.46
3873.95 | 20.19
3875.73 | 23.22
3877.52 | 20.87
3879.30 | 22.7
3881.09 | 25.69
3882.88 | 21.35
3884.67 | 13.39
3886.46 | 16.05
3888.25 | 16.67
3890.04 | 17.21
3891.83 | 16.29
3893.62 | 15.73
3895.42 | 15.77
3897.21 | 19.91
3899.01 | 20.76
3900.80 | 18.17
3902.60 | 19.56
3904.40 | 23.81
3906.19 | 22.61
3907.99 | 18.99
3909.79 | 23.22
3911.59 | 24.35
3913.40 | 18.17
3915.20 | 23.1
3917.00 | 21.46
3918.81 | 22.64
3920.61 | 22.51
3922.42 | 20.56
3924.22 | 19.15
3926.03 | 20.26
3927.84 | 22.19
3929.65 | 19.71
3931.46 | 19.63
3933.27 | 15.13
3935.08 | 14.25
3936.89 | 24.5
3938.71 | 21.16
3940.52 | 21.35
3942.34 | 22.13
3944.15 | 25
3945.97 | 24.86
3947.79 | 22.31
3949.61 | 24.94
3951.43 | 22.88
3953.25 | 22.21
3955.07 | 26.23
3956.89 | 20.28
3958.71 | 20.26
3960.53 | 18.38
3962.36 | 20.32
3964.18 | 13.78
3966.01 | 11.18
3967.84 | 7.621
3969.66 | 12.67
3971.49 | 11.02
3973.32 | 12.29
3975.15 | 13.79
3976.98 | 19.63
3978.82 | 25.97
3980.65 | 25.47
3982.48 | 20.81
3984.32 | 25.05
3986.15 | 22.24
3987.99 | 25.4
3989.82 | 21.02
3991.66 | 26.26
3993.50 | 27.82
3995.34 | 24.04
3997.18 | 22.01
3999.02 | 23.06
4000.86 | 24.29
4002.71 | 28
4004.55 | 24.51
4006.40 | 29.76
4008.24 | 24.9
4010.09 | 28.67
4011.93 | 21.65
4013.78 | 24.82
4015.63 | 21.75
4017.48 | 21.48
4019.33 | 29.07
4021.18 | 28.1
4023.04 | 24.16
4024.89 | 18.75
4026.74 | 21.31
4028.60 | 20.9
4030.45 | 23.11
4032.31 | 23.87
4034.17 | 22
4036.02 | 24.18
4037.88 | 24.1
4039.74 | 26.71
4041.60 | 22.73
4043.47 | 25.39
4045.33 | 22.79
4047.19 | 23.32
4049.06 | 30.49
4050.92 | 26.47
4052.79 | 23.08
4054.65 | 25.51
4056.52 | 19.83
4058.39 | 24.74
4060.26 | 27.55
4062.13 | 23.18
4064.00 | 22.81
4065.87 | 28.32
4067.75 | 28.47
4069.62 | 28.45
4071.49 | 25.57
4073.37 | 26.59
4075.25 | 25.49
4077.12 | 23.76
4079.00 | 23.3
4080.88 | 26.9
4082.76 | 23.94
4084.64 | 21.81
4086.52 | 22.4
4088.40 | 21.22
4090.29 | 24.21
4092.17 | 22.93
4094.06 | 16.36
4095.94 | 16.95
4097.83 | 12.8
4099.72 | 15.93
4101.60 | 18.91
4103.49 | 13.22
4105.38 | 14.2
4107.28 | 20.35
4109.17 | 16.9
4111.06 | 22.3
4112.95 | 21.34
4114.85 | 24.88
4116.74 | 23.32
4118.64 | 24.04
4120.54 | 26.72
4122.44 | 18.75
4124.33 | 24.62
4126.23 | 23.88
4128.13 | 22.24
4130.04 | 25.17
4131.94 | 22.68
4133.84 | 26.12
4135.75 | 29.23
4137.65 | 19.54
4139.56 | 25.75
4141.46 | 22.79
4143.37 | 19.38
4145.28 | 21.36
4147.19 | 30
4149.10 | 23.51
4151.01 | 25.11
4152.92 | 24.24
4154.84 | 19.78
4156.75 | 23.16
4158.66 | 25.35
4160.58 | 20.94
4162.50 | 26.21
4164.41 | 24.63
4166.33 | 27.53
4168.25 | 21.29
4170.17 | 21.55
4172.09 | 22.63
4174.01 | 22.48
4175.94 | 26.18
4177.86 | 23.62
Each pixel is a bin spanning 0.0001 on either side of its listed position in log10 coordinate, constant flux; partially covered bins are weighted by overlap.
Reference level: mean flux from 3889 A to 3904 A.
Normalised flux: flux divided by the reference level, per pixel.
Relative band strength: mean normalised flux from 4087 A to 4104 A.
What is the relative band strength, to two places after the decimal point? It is 1.01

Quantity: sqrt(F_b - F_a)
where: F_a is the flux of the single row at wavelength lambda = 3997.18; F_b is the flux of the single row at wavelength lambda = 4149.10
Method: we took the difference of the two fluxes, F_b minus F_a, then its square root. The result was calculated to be 1.2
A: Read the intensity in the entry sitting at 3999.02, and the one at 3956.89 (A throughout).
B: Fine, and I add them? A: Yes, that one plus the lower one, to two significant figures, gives 43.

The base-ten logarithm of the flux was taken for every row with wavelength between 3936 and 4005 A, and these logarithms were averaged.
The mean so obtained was 1.31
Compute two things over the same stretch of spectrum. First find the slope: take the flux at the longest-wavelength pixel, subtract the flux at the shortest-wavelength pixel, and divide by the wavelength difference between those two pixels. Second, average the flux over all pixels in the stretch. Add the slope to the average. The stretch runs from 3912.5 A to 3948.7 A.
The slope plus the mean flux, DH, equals 21.1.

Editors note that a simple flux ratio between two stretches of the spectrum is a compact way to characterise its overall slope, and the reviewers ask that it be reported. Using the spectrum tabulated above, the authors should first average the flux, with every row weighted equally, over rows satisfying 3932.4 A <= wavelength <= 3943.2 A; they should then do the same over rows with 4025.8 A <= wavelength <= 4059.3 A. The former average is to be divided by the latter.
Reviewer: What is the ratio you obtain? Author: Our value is 0.83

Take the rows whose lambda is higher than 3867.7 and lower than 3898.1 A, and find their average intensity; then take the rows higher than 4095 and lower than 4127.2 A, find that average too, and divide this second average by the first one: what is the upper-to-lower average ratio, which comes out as 0.99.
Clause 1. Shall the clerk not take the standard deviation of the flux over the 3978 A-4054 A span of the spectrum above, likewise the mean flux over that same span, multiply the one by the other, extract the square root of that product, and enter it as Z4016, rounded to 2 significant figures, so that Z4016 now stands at 8.1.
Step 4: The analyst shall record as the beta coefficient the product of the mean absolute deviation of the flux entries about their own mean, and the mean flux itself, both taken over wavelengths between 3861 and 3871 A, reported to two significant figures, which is 59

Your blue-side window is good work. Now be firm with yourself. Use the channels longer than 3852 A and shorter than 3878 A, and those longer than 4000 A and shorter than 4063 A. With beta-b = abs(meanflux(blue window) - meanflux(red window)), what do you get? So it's 0.1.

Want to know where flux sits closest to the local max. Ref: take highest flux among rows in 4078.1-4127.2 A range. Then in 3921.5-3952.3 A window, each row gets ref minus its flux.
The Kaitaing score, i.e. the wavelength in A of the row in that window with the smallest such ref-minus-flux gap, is 3944.15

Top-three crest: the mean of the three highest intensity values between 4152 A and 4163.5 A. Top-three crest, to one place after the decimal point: 25.3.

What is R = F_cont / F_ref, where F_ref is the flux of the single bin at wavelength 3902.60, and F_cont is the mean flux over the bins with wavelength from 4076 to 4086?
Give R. 1.22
